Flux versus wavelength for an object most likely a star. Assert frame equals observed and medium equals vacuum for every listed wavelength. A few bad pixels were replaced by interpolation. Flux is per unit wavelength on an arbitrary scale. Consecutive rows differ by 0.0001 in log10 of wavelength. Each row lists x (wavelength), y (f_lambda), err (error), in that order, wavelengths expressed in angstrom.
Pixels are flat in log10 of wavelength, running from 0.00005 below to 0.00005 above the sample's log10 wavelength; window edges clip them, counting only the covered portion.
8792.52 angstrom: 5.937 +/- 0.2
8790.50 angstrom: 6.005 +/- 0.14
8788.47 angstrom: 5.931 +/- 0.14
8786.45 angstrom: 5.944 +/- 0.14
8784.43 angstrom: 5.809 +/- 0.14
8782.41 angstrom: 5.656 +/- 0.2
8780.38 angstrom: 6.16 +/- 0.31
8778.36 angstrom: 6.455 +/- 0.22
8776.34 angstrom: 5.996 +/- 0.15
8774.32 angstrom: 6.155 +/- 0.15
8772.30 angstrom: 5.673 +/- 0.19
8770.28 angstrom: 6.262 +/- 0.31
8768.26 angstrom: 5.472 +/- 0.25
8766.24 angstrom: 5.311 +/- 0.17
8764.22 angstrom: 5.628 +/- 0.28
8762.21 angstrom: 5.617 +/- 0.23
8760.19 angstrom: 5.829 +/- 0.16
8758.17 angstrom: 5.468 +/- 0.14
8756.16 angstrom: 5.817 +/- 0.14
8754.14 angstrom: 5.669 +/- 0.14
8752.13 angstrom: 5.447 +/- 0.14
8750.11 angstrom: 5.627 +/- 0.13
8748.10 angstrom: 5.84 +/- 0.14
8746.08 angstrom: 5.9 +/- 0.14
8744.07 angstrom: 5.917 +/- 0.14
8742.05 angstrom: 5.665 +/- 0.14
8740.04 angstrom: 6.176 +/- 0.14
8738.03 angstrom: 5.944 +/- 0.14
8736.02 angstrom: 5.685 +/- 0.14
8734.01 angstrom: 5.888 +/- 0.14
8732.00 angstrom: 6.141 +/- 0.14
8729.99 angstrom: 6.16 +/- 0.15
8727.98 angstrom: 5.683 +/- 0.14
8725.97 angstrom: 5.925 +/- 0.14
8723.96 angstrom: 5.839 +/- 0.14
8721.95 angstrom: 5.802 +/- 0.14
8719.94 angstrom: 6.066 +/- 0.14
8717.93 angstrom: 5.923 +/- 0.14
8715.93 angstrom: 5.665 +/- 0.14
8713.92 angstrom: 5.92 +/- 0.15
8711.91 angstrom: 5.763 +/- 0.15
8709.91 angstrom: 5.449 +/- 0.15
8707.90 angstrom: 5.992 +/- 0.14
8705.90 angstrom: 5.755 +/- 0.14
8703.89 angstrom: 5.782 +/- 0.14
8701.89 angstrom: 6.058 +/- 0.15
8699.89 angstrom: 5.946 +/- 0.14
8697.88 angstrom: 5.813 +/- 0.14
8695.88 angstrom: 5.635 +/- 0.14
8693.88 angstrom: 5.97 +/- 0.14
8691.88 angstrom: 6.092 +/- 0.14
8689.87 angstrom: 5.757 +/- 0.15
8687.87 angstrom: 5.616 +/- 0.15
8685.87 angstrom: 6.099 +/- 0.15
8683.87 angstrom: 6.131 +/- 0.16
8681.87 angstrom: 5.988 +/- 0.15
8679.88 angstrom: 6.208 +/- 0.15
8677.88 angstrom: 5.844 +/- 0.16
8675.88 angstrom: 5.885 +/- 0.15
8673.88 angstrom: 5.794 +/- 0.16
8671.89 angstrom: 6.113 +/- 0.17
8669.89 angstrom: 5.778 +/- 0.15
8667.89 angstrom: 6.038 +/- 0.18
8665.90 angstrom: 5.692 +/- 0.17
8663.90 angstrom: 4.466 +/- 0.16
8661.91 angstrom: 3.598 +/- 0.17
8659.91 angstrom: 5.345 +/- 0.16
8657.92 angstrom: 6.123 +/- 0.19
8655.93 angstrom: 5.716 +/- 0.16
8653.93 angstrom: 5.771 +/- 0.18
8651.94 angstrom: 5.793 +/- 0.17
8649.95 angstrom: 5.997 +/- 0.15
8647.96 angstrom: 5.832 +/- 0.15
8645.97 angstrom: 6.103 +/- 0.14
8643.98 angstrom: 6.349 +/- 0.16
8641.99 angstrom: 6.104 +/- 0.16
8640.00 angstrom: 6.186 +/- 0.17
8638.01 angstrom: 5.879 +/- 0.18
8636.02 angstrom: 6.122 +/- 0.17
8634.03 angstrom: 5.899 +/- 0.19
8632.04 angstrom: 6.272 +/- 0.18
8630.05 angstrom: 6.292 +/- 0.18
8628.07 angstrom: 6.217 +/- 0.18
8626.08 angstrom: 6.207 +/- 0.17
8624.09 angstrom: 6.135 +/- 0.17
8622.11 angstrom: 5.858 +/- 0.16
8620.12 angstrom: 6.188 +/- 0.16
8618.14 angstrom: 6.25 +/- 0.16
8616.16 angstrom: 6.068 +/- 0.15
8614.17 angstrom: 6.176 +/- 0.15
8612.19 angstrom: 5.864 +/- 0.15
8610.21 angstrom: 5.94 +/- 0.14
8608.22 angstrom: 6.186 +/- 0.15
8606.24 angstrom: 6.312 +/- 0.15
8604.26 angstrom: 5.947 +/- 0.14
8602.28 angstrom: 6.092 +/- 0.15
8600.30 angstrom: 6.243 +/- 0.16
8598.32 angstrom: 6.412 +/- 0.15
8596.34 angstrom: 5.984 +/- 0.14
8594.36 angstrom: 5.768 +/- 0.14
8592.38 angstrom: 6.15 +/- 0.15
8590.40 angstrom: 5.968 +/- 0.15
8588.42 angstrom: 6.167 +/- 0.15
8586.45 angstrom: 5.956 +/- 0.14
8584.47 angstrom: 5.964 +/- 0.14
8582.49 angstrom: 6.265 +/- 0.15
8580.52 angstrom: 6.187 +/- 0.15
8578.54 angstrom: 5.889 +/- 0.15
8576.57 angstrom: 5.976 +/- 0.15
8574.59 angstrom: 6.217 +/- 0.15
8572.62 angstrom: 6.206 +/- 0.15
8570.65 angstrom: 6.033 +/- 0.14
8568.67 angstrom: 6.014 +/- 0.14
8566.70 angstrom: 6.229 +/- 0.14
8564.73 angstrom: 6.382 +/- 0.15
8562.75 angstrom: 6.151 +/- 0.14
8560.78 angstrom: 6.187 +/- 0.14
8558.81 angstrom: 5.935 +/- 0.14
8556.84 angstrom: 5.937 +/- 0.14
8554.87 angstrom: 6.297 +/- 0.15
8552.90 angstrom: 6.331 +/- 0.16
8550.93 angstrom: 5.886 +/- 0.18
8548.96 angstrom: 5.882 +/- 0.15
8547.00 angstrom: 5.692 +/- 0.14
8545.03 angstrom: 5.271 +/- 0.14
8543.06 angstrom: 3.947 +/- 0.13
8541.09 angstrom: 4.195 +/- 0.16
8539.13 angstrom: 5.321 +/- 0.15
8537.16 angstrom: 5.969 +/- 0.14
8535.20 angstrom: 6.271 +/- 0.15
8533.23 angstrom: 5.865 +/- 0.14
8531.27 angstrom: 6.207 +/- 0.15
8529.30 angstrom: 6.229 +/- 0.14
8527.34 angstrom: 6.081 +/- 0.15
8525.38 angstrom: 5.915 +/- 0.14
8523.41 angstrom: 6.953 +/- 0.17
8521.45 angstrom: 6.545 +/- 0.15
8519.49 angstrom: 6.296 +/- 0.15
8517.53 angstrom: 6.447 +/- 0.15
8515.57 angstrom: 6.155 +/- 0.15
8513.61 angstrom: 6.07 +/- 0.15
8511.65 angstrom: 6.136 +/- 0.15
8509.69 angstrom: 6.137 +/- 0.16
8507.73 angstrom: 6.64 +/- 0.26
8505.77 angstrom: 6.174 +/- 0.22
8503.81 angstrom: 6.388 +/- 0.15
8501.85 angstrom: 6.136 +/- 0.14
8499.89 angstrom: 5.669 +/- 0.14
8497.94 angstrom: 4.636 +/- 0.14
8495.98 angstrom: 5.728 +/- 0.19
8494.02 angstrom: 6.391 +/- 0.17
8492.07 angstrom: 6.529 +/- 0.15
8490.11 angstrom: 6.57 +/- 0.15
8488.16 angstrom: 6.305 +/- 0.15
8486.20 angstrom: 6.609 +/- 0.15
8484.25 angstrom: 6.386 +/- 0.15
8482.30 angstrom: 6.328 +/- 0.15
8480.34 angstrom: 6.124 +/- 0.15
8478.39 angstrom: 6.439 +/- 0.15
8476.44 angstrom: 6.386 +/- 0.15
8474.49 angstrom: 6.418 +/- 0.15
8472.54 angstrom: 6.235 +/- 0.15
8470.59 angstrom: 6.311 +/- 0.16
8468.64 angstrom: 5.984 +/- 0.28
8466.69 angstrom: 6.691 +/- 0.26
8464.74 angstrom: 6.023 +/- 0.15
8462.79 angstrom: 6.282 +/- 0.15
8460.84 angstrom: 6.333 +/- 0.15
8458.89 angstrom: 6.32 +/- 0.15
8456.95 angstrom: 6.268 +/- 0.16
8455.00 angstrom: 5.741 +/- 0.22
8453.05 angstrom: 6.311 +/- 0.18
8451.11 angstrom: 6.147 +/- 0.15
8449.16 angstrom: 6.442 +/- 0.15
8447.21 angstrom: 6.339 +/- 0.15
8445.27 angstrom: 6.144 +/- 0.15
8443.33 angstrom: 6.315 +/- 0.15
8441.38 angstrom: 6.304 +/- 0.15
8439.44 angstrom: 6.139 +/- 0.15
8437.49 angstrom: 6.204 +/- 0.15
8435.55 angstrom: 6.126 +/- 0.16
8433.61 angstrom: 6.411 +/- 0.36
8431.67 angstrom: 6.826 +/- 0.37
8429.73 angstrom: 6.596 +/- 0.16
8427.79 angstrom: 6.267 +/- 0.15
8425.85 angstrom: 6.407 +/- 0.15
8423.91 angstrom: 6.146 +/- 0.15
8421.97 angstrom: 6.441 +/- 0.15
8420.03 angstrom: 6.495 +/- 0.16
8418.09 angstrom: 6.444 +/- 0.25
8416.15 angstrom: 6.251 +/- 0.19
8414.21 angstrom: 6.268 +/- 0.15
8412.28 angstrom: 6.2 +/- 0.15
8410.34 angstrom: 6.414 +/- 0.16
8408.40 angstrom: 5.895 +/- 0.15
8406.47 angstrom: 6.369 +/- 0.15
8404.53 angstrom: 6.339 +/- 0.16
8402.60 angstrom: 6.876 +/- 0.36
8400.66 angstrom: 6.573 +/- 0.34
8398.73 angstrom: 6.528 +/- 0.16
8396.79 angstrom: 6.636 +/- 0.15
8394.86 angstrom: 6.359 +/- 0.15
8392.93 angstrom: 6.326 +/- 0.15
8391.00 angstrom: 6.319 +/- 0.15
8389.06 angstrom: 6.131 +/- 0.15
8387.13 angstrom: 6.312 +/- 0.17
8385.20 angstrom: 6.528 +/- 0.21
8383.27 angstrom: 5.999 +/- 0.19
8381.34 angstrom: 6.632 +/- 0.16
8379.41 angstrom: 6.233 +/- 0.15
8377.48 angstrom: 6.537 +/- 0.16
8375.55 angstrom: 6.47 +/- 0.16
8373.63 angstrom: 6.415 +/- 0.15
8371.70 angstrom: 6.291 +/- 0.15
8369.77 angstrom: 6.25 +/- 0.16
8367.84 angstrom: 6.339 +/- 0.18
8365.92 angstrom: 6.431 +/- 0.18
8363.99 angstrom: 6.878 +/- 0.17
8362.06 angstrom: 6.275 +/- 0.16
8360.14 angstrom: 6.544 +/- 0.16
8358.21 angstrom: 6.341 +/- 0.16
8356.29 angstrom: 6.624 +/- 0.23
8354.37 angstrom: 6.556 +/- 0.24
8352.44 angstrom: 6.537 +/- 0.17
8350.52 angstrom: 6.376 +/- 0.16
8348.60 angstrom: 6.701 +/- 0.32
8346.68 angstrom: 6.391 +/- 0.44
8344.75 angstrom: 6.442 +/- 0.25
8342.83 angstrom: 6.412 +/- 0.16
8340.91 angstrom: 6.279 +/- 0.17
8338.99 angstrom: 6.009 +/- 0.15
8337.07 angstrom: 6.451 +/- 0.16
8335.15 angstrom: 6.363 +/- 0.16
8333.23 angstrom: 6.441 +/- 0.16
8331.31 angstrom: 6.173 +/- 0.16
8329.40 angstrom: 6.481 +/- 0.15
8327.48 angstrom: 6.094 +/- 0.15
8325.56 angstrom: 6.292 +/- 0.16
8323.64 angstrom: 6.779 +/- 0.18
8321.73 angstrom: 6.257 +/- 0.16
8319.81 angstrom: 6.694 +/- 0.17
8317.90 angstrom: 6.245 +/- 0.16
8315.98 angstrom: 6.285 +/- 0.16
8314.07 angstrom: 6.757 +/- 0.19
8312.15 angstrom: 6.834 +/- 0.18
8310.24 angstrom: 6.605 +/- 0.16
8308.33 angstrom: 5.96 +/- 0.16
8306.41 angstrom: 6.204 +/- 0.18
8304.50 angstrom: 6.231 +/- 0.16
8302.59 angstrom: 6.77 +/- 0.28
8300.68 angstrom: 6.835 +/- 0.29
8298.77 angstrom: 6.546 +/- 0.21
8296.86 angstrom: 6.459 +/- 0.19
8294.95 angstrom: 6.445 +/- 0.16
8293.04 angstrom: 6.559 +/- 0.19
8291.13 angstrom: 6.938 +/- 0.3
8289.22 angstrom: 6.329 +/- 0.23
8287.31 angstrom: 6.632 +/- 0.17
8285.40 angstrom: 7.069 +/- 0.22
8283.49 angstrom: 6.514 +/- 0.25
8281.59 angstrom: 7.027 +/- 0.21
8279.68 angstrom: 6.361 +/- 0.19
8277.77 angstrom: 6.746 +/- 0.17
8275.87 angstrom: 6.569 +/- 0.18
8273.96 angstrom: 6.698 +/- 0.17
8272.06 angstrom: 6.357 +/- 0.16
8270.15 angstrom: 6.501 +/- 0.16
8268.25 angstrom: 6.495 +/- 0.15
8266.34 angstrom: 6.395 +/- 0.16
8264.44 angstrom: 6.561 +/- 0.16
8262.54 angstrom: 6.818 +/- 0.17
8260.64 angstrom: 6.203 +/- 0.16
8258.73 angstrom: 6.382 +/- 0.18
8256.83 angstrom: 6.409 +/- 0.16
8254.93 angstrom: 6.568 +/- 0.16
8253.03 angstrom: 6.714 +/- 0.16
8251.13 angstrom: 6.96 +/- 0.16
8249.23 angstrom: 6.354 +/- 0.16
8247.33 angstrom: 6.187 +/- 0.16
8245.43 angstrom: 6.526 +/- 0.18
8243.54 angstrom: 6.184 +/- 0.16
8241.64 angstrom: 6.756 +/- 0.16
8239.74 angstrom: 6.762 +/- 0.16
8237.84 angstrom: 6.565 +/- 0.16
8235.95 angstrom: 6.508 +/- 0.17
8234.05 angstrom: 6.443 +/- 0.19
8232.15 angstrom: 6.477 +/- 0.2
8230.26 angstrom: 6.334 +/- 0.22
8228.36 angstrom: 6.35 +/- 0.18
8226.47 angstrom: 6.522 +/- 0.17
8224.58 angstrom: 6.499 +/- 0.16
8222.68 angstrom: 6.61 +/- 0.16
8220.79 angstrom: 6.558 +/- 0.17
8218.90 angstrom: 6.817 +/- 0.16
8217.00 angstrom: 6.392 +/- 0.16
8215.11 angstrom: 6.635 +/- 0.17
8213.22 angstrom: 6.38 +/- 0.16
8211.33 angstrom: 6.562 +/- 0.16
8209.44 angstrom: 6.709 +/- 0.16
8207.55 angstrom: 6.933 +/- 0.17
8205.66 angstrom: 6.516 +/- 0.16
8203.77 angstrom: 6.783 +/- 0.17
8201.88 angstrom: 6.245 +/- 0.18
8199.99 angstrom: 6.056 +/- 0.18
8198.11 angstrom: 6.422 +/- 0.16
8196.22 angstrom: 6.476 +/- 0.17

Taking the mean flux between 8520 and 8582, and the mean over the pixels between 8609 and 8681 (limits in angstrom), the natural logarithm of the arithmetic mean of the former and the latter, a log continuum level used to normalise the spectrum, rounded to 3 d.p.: 1.778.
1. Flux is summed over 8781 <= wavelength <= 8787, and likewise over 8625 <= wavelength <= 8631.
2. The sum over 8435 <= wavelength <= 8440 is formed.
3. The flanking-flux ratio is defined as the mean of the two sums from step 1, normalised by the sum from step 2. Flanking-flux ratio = 0.98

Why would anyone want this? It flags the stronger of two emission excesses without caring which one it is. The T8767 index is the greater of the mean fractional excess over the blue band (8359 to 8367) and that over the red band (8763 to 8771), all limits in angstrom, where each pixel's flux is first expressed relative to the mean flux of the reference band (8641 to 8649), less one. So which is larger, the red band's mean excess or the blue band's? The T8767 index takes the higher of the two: 0.07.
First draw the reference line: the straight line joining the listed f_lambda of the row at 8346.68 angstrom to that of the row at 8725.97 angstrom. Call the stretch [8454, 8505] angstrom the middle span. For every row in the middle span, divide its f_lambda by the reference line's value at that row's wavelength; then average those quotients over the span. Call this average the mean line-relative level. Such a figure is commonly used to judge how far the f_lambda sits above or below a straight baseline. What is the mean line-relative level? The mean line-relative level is 1.00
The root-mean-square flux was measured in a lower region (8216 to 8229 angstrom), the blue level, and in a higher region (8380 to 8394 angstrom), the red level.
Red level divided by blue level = 0.967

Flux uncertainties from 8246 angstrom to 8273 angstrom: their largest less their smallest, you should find 0.030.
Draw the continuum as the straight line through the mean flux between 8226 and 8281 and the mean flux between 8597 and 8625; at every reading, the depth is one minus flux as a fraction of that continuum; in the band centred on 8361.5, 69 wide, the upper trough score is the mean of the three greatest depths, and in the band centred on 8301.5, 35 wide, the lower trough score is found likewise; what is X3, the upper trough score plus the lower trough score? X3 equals 0.11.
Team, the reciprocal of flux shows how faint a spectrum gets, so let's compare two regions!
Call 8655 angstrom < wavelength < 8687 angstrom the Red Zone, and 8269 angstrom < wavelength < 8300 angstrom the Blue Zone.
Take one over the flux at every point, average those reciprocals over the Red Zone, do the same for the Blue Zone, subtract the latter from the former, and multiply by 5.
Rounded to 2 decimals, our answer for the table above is 0.14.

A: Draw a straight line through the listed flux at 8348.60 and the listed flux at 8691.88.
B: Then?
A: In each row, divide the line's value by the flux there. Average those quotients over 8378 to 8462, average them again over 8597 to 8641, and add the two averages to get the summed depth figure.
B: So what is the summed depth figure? 2.06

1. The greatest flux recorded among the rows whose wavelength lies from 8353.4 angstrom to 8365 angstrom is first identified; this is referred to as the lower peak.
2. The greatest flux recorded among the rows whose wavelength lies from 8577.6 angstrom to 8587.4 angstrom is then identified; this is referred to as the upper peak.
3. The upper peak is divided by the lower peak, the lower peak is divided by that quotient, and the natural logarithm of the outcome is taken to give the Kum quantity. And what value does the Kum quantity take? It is 2.02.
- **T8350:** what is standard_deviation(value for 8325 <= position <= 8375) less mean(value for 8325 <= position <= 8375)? -6.22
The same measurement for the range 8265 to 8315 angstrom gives -6.31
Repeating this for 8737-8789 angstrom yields -5.55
